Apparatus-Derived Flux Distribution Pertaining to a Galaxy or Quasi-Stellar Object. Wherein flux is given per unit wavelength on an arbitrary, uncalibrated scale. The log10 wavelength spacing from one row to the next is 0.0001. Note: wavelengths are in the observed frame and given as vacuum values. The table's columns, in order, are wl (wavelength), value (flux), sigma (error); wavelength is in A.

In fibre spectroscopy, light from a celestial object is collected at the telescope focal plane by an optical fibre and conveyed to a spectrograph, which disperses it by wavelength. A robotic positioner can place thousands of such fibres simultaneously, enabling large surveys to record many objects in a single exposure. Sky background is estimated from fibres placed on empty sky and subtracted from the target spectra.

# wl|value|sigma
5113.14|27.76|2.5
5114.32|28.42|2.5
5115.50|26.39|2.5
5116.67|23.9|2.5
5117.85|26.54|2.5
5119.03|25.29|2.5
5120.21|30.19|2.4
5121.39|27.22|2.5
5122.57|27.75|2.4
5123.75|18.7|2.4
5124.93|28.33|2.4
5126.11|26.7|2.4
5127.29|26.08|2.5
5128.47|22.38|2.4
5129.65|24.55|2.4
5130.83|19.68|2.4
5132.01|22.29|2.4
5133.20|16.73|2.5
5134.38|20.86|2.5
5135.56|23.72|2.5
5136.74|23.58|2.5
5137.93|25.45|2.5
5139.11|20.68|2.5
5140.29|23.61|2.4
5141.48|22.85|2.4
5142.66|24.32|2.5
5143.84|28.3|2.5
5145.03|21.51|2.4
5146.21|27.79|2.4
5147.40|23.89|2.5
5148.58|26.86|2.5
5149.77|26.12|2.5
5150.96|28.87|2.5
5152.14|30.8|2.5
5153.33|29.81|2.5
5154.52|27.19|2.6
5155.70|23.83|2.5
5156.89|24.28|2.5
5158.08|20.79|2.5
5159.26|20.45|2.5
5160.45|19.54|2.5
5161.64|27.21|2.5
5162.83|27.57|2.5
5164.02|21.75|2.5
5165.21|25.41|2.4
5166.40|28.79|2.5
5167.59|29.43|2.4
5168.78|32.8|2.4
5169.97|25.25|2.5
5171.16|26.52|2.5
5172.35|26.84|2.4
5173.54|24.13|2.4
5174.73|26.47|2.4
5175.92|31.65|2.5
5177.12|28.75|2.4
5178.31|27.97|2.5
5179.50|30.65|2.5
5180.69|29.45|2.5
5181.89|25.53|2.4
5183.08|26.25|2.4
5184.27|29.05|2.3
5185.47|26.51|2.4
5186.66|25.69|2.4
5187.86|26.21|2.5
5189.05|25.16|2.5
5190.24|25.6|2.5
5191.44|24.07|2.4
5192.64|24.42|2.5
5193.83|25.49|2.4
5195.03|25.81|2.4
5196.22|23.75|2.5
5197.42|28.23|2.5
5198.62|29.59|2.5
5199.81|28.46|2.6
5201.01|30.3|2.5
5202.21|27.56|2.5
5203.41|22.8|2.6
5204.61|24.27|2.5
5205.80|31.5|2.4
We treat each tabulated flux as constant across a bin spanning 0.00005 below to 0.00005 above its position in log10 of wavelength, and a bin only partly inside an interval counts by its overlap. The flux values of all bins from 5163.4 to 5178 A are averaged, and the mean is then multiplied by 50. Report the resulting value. 1366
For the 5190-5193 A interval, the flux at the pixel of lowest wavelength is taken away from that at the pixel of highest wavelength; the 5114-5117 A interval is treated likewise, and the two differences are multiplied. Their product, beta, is 5.3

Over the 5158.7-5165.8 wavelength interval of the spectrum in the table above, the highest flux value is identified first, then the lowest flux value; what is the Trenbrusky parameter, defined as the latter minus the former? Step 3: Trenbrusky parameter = -8.0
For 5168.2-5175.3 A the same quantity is -8.7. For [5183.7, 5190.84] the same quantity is -3.9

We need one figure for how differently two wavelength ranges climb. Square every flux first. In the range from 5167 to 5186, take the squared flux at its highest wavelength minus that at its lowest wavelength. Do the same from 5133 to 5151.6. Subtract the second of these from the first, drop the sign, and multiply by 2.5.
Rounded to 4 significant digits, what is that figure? 1792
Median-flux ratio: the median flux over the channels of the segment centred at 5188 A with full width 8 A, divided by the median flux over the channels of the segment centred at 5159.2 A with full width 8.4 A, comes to 1.08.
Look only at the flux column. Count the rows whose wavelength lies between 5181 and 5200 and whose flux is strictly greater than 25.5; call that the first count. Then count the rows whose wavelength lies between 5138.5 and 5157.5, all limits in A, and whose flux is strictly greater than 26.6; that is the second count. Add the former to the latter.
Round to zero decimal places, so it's 18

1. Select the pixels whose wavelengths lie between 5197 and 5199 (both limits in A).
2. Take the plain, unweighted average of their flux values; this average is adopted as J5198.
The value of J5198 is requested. 28.9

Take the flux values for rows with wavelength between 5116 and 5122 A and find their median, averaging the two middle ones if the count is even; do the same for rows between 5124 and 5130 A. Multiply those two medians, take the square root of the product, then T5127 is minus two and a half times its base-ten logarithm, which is -3.55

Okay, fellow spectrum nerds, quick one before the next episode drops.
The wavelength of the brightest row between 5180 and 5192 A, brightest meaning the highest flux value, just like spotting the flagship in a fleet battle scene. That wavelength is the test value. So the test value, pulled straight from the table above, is 5180.69 A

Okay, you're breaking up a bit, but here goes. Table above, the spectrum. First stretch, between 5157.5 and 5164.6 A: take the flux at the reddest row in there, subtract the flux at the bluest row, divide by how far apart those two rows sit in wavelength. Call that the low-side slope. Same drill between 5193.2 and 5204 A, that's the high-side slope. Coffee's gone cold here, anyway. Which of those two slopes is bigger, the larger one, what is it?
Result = 0.16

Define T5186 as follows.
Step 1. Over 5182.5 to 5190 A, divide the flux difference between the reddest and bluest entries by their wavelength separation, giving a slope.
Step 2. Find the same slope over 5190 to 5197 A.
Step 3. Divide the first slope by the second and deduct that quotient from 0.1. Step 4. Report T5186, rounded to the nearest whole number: 0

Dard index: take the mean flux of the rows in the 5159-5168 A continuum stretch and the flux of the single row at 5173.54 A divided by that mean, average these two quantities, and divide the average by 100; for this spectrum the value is 0.130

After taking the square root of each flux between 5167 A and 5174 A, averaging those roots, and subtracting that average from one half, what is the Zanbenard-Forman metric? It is -4.7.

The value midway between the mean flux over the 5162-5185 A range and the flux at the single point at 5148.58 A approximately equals 27.2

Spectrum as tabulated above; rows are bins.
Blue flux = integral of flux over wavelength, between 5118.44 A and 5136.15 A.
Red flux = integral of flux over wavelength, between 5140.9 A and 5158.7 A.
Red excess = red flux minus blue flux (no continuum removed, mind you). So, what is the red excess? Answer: 34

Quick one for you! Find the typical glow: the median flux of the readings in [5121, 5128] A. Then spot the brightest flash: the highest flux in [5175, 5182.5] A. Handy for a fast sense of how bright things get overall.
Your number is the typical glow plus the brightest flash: 58.6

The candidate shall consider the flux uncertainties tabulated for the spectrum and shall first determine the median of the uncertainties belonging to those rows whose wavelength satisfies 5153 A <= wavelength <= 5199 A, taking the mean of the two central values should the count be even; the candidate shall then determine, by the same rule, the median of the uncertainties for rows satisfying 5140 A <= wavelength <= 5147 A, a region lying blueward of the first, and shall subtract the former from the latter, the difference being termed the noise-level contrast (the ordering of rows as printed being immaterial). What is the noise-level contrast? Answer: -0.100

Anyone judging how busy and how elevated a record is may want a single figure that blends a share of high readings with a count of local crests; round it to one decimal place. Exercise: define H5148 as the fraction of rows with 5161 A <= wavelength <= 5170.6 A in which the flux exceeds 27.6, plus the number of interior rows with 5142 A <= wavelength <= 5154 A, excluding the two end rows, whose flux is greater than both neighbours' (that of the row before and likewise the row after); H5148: 4.4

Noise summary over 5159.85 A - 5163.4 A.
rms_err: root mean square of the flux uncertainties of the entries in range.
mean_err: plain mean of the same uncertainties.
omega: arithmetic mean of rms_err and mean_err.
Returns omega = 2.50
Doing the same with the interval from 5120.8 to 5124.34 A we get 2.43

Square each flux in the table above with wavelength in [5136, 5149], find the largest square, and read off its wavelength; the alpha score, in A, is 5143.84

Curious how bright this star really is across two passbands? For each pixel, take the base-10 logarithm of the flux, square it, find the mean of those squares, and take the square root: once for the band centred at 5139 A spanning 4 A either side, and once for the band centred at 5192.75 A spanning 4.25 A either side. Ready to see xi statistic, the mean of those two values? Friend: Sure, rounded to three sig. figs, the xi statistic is 1.38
